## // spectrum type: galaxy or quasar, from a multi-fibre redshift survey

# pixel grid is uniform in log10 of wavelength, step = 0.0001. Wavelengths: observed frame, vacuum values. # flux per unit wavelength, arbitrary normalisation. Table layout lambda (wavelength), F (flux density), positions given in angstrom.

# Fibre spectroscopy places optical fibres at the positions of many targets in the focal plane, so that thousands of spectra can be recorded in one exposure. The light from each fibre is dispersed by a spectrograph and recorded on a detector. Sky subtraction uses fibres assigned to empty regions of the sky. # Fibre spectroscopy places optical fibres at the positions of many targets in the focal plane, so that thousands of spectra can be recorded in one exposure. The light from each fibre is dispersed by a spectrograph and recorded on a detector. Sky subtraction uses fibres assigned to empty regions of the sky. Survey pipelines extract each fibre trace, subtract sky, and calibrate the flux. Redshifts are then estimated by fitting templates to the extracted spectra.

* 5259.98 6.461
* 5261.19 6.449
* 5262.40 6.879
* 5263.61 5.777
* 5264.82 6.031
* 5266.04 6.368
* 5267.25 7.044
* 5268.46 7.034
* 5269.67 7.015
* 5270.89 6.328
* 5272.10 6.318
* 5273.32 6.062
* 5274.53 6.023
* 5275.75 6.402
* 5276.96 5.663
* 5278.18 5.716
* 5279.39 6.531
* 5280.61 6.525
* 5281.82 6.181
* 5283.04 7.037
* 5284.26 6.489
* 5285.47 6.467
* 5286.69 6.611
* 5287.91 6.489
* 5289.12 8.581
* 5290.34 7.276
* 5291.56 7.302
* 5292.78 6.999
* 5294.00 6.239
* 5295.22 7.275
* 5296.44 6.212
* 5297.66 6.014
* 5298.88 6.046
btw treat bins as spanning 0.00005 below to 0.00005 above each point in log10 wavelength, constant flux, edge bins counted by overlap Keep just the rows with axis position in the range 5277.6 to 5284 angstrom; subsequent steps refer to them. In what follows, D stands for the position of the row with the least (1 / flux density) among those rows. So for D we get 5283.04 angstrom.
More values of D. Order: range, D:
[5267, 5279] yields 5267.25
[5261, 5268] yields 5267.25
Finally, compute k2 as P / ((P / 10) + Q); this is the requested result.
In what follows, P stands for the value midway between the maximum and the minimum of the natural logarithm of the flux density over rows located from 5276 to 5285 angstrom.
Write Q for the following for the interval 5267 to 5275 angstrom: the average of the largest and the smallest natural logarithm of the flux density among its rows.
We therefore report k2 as 0.895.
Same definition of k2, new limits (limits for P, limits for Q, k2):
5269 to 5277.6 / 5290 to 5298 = 0.887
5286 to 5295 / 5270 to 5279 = 0.998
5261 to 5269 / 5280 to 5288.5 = 0.894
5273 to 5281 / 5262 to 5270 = 0.888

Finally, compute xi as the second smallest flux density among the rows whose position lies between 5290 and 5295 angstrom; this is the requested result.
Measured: 6.999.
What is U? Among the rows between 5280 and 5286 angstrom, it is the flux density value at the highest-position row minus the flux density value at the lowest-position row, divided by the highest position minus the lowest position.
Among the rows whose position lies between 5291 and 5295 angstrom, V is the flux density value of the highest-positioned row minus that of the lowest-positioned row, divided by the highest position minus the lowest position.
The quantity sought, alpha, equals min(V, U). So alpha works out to -0.44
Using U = -0.01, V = -0.4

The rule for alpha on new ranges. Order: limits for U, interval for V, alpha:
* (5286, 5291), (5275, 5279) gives -0.28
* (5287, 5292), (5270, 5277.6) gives -0.11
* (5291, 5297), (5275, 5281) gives -0.22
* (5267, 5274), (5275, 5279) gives -0.28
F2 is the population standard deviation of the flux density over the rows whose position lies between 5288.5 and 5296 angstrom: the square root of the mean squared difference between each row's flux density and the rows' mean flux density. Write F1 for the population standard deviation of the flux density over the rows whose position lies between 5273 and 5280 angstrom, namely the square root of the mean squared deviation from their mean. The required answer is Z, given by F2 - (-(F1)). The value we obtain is 1.01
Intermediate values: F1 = 0.32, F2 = 0.69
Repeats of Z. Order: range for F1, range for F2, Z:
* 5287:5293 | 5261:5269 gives 1.15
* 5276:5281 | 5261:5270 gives 0.88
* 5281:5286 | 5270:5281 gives 0.62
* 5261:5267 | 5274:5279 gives 0.67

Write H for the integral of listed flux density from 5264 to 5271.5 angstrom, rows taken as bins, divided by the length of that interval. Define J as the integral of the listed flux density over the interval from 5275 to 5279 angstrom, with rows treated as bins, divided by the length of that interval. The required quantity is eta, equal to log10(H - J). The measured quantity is -0.19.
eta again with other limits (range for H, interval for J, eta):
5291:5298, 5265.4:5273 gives -1.42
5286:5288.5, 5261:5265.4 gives -0.59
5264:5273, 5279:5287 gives -2.29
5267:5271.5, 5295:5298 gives -0.39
